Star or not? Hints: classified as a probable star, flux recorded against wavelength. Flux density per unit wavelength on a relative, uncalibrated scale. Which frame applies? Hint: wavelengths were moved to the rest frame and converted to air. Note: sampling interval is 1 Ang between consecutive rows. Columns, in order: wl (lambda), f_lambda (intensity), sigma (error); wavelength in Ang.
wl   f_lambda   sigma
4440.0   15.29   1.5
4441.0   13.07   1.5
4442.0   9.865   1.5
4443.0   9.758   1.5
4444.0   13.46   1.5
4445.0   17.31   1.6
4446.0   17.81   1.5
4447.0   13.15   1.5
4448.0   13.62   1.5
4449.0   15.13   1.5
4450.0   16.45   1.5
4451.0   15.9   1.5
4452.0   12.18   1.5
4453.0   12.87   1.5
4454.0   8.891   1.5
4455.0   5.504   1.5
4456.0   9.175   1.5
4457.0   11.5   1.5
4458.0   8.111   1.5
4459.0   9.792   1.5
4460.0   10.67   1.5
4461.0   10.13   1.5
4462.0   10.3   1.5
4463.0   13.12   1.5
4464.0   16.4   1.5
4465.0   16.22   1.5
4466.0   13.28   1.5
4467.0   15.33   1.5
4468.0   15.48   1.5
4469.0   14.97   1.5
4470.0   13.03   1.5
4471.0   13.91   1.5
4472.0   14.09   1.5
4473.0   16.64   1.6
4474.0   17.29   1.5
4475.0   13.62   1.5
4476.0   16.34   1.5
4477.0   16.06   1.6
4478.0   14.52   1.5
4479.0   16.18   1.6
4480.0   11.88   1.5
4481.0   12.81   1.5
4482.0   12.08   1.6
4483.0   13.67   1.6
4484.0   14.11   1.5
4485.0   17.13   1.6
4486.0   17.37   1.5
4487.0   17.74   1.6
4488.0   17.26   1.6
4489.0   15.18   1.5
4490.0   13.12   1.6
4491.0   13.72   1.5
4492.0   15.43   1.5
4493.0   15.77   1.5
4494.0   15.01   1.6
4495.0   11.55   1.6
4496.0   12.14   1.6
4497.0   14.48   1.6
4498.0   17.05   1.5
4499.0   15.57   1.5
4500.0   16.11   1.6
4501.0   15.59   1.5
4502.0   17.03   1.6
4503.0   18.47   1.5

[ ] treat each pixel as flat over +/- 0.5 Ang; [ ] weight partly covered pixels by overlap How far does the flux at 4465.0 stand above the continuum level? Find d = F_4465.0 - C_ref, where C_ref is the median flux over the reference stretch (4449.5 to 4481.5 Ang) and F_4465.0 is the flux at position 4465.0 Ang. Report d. 3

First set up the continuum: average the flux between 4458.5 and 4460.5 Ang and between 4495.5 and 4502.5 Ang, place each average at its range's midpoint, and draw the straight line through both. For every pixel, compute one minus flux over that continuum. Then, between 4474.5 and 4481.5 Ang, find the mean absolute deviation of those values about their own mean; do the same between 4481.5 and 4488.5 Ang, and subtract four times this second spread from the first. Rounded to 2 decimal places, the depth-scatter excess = -0.39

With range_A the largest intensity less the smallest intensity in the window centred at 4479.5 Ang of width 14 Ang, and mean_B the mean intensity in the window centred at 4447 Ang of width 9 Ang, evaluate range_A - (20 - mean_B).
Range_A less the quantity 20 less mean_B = 0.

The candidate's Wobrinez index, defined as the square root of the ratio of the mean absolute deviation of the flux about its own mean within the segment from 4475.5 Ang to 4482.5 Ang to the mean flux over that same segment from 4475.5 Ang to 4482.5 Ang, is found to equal 0.35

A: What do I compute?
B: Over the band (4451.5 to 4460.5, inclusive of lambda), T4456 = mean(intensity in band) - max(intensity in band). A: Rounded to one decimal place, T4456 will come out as -3.0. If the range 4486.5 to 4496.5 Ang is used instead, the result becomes -3.0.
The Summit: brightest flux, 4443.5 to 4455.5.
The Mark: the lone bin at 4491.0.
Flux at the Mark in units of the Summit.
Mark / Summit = 0.77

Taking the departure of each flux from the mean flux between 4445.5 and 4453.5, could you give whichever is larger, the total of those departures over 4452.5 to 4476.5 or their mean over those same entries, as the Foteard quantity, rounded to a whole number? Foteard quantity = -2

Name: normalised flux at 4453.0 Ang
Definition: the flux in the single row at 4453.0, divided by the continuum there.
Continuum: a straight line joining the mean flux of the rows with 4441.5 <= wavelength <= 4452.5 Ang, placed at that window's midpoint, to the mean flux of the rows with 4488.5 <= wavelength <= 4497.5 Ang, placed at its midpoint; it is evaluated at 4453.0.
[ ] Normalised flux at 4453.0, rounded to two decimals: 0.92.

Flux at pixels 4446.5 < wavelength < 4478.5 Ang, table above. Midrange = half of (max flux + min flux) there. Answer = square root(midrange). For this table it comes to 3.4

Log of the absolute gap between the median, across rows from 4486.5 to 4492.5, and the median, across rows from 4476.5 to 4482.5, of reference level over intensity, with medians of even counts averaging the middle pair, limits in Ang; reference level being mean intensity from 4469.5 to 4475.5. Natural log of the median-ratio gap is -2.1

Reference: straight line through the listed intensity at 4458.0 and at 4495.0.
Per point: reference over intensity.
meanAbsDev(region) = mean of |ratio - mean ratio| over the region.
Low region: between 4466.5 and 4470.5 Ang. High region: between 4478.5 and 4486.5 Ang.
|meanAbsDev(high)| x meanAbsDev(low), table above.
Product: 0.0037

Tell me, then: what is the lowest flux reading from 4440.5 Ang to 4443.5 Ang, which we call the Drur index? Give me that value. 9.758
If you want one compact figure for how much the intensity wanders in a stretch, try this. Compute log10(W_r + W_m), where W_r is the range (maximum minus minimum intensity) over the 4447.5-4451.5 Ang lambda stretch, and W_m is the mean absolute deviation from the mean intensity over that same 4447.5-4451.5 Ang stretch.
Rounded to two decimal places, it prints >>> 0.57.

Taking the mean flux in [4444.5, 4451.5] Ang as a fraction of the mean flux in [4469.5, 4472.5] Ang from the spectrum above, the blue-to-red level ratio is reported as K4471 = 1.14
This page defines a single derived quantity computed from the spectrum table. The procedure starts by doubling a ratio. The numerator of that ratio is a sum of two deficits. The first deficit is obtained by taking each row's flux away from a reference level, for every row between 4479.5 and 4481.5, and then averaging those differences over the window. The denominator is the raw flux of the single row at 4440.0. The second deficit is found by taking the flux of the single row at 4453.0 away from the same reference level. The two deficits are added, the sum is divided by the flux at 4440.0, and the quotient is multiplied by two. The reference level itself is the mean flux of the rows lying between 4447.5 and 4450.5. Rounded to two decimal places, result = 0.64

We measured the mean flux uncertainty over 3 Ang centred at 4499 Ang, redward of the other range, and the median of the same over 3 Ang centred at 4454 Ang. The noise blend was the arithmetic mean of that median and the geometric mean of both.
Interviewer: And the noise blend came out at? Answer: 1.51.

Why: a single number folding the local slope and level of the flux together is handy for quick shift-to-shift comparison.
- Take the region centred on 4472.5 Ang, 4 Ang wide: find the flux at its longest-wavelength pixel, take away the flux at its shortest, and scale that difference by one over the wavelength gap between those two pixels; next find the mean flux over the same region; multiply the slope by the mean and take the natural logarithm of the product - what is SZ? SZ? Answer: 2.9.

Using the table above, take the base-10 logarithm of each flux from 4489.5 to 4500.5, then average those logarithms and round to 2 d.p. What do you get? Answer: 1.16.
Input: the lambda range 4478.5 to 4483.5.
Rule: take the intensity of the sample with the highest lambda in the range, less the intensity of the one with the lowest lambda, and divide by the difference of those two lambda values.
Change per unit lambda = -0.63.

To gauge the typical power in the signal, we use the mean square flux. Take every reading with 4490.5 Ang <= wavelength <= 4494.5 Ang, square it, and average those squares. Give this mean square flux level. 225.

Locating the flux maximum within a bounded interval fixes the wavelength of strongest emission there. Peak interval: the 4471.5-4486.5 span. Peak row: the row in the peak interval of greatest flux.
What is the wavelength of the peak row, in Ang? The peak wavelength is 4486.0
